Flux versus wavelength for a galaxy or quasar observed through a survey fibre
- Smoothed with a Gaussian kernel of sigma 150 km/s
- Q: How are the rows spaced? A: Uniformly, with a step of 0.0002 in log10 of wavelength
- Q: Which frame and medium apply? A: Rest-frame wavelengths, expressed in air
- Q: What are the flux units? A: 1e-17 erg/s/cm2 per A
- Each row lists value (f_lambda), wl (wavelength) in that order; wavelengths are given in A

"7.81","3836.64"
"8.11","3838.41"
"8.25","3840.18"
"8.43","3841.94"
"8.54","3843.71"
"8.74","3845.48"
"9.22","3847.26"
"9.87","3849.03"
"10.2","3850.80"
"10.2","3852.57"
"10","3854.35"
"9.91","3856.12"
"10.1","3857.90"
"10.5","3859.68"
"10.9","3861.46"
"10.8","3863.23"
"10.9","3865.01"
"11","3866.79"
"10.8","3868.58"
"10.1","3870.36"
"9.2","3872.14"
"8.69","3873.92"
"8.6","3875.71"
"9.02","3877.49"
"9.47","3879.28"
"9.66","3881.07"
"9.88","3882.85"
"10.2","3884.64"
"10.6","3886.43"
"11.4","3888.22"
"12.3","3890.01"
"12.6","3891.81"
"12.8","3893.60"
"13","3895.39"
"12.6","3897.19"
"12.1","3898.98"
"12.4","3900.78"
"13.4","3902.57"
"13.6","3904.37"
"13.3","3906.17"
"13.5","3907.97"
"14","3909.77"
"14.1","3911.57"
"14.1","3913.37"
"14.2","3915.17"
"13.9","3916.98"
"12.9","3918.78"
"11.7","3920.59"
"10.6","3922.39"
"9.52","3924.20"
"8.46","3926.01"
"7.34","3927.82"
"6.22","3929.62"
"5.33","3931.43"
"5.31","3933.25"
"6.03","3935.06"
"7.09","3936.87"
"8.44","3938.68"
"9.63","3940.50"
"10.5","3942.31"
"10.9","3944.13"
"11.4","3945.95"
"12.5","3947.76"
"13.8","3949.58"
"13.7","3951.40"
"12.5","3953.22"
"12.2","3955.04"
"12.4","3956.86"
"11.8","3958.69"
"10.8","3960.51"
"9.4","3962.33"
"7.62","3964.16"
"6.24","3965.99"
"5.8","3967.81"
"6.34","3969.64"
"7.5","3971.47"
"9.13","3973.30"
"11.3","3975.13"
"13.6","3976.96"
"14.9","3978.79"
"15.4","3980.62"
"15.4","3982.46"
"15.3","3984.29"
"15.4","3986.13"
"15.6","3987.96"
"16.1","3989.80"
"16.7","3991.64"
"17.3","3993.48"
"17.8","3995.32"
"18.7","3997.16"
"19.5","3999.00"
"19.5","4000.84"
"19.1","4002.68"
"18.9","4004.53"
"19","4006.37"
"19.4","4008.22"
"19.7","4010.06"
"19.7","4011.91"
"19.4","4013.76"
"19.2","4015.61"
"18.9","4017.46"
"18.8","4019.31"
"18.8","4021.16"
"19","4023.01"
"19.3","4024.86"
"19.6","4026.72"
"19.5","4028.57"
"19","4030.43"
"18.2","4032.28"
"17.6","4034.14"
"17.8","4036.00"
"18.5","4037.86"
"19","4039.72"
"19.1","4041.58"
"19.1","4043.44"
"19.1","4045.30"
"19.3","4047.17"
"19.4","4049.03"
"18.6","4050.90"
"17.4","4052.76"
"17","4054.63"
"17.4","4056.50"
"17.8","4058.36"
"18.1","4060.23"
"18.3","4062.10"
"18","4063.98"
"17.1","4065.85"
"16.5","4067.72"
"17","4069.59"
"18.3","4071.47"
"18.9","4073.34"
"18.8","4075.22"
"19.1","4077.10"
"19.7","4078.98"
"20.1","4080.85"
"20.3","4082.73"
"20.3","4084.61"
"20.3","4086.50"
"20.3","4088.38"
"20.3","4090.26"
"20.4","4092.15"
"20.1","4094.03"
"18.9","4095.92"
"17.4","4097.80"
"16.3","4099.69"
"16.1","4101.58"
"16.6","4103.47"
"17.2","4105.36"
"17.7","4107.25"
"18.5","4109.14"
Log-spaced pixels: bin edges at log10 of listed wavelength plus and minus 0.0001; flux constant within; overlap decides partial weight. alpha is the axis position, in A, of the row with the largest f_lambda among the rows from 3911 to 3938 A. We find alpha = 3915.17 A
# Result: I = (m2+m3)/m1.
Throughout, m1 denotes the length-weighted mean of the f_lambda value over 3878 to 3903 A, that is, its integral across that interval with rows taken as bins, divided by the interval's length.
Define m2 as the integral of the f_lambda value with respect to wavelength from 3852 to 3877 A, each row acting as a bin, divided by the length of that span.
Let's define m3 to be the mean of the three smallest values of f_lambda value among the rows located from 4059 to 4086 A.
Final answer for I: 2.3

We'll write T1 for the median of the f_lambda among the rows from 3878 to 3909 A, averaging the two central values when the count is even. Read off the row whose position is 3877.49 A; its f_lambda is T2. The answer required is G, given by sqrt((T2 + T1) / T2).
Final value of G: 1.54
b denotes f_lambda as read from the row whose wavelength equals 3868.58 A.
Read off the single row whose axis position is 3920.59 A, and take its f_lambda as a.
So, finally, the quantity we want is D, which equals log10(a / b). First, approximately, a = 11.7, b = 10.8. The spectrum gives 0.03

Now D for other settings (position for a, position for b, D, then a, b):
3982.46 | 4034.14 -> -0.06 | 15.4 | 17.6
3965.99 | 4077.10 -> -0.49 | 6.24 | 19.1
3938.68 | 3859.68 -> -0.09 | 8.44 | 10.5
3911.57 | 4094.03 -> -0.15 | 14.1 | 20.1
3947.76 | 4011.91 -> -0.20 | 12.5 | 19.7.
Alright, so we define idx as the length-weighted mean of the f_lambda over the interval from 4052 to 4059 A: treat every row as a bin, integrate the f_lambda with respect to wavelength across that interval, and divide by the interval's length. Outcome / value 17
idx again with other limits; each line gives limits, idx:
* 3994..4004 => 19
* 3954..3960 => 12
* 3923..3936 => 7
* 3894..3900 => 13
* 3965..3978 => 9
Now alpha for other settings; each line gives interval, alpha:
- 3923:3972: 3949.58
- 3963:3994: 3993.48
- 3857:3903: 3902.57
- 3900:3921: 3915.17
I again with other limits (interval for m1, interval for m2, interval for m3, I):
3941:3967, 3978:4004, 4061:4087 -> 3.1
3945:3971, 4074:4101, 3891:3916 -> 3.1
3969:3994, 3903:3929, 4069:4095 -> 2.2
